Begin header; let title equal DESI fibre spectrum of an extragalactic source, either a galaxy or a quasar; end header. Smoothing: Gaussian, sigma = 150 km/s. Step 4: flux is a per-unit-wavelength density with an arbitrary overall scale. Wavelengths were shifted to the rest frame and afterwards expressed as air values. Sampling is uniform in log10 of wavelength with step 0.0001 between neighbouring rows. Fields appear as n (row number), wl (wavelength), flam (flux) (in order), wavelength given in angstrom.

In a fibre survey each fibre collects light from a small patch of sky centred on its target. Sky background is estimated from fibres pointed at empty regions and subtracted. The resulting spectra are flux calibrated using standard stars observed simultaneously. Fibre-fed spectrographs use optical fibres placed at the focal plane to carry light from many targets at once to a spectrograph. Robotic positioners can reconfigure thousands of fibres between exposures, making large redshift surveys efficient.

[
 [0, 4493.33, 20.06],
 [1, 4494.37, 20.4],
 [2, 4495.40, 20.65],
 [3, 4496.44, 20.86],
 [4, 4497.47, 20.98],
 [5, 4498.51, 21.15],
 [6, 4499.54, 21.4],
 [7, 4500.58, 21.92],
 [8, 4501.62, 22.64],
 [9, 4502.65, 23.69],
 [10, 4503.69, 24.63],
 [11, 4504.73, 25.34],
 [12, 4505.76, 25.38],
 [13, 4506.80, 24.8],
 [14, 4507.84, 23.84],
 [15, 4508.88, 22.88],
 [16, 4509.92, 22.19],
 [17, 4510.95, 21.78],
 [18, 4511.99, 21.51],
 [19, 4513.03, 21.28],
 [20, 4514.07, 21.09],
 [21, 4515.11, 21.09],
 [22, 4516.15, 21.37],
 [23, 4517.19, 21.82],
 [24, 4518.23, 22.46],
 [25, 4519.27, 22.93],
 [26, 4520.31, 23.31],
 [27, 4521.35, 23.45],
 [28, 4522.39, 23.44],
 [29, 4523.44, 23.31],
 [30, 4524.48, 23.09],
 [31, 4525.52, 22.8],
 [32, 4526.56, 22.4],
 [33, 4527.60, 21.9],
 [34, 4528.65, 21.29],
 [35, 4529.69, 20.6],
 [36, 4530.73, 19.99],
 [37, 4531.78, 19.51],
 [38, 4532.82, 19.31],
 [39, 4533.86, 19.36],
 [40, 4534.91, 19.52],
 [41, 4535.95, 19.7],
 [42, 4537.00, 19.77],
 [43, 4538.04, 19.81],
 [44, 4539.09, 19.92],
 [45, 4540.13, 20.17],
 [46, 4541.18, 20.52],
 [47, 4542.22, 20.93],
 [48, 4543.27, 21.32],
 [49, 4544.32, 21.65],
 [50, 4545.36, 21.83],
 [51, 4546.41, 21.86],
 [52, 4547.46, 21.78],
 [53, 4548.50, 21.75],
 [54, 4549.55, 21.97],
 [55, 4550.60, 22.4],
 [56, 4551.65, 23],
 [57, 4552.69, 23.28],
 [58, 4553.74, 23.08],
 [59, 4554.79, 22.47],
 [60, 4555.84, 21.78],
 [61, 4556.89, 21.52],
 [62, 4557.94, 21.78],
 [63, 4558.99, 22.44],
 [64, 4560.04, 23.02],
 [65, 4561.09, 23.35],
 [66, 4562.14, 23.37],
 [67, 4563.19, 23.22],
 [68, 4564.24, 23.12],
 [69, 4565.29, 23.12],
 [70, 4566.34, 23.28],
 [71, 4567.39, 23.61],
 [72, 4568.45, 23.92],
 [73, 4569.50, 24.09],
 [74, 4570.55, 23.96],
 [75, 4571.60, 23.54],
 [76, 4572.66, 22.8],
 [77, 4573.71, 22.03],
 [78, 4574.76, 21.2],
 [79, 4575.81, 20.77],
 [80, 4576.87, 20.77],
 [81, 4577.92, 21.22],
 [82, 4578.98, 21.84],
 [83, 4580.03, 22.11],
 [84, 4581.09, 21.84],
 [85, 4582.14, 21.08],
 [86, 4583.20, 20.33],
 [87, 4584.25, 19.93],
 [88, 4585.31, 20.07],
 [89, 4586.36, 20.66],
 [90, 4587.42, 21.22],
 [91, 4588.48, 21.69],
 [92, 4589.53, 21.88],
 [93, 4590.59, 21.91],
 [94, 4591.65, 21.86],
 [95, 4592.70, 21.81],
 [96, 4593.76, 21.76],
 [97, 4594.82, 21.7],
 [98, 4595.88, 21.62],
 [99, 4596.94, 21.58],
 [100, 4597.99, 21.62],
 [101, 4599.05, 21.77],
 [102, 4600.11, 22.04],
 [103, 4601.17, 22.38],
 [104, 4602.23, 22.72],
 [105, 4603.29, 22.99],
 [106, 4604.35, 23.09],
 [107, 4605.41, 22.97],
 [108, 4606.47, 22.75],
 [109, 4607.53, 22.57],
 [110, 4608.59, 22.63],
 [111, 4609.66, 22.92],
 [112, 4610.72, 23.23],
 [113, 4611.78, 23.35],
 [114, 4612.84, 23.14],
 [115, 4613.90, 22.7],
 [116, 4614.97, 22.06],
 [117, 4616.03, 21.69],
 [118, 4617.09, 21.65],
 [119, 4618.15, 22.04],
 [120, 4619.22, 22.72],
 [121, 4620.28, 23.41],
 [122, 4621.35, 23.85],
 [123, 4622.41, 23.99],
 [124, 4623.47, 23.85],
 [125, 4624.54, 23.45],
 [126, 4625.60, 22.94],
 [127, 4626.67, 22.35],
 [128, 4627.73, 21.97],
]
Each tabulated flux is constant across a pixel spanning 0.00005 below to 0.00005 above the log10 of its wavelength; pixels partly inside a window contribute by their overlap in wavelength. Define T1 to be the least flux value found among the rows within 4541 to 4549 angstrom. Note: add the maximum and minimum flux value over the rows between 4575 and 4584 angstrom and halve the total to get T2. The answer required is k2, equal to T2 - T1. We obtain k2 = 0.7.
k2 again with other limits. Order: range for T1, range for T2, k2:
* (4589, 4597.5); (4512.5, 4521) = 0.6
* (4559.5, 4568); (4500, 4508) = 0.6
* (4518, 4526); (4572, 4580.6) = -0.7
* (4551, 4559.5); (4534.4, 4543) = -1.3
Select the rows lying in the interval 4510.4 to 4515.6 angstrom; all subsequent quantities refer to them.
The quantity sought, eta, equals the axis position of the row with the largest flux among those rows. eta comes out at 4510.95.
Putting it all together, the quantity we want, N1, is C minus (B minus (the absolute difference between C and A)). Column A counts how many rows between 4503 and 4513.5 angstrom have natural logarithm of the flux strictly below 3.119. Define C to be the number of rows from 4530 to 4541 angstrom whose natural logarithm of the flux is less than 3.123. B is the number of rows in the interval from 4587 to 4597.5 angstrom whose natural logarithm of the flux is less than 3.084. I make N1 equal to 9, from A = 4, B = 7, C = 10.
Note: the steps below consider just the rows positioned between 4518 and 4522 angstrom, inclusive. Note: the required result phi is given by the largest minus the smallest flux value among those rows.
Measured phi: 1.0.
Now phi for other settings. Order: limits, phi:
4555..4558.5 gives 0.3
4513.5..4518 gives 0.7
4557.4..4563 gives 1.6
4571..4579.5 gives 2.8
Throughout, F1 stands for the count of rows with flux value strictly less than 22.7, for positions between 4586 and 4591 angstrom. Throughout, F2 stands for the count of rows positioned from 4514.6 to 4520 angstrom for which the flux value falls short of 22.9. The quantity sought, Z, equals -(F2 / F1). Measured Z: -0.8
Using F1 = 5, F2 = 4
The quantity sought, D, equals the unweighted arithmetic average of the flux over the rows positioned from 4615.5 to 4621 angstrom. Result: 22.3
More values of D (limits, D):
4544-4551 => 21.9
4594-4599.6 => 21.7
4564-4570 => 23.5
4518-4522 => 23.0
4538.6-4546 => 20.9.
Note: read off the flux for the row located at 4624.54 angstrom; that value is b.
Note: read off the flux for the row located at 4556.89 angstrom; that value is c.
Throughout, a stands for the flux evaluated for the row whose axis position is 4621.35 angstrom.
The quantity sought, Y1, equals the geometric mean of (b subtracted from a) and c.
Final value 2.9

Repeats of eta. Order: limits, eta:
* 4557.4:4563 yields 4562.14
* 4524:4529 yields 4524.48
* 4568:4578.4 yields 4569.50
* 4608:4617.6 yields 4611.78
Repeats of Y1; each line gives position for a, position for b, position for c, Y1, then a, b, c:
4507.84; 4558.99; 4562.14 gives 5.7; 23.84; 22.44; 23.37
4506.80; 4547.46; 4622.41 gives 8.5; 24.8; 21.78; 23.99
